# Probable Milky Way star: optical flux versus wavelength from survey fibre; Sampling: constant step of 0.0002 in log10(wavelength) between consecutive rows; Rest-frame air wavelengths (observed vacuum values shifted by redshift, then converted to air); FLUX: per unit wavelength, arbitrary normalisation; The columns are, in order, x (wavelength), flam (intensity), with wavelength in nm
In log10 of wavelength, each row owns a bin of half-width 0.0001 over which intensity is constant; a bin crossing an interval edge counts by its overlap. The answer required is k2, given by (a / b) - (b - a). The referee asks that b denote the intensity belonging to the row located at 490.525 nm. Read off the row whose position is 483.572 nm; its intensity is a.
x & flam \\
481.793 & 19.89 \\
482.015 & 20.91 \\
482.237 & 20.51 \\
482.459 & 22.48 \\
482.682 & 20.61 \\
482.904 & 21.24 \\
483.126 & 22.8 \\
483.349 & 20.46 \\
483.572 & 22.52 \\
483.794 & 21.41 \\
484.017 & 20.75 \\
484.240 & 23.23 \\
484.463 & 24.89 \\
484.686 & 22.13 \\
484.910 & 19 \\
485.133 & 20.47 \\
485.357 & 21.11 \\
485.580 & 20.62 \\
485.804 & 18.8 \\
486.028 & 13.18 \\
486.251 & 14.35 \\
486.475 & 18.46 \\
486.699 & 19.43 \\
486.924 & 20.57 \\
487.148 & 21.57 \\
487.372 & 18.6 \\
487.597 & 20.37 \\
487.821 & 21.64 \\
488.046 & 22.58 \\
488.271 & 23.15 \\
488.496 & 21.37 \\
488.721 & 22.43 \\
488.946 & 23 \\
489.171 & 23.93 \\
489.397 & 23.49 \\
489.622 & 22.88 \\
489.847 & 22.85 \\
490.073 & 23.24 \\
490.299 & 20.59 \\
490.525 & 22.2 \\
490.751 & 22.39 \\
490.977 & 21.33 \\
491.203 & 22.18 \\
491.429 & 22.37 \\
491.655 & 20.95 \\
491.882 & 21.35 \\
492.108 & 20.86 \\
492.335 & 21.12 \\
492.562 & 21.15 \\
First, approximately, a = 22.52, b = 22.2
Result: 1.3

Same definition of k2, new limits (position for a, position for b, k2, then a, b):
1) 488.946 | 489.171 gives 0.0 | 23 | 23.93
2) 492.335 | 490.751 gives -0.3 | 21.12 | 22.39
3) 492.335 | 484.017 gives 1.4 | 21.12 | 20.75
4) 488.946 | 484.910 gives 5.2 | 23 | 19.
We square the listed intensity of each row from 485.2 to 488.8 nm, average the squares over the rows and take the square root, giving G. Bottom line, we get 20.1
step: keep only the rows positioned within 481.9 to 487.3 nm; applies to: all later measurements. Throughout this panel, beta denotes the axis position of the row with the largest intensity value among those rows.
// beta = 484.463 nm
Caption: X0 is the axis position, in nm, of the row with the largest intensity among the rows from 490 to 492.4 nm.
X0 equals 490.073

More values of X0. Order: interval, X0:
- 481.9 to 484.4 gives 484.240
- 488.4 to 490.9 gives 489.171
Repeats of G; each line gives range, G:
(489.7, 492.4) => 21.8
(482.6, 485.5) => 21.6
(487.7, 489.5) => 22.7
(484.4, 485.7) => 21.4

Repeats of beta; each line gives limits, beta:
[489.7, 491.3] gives 490.073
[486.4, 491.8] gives 489.171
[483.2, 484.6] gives 484.463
